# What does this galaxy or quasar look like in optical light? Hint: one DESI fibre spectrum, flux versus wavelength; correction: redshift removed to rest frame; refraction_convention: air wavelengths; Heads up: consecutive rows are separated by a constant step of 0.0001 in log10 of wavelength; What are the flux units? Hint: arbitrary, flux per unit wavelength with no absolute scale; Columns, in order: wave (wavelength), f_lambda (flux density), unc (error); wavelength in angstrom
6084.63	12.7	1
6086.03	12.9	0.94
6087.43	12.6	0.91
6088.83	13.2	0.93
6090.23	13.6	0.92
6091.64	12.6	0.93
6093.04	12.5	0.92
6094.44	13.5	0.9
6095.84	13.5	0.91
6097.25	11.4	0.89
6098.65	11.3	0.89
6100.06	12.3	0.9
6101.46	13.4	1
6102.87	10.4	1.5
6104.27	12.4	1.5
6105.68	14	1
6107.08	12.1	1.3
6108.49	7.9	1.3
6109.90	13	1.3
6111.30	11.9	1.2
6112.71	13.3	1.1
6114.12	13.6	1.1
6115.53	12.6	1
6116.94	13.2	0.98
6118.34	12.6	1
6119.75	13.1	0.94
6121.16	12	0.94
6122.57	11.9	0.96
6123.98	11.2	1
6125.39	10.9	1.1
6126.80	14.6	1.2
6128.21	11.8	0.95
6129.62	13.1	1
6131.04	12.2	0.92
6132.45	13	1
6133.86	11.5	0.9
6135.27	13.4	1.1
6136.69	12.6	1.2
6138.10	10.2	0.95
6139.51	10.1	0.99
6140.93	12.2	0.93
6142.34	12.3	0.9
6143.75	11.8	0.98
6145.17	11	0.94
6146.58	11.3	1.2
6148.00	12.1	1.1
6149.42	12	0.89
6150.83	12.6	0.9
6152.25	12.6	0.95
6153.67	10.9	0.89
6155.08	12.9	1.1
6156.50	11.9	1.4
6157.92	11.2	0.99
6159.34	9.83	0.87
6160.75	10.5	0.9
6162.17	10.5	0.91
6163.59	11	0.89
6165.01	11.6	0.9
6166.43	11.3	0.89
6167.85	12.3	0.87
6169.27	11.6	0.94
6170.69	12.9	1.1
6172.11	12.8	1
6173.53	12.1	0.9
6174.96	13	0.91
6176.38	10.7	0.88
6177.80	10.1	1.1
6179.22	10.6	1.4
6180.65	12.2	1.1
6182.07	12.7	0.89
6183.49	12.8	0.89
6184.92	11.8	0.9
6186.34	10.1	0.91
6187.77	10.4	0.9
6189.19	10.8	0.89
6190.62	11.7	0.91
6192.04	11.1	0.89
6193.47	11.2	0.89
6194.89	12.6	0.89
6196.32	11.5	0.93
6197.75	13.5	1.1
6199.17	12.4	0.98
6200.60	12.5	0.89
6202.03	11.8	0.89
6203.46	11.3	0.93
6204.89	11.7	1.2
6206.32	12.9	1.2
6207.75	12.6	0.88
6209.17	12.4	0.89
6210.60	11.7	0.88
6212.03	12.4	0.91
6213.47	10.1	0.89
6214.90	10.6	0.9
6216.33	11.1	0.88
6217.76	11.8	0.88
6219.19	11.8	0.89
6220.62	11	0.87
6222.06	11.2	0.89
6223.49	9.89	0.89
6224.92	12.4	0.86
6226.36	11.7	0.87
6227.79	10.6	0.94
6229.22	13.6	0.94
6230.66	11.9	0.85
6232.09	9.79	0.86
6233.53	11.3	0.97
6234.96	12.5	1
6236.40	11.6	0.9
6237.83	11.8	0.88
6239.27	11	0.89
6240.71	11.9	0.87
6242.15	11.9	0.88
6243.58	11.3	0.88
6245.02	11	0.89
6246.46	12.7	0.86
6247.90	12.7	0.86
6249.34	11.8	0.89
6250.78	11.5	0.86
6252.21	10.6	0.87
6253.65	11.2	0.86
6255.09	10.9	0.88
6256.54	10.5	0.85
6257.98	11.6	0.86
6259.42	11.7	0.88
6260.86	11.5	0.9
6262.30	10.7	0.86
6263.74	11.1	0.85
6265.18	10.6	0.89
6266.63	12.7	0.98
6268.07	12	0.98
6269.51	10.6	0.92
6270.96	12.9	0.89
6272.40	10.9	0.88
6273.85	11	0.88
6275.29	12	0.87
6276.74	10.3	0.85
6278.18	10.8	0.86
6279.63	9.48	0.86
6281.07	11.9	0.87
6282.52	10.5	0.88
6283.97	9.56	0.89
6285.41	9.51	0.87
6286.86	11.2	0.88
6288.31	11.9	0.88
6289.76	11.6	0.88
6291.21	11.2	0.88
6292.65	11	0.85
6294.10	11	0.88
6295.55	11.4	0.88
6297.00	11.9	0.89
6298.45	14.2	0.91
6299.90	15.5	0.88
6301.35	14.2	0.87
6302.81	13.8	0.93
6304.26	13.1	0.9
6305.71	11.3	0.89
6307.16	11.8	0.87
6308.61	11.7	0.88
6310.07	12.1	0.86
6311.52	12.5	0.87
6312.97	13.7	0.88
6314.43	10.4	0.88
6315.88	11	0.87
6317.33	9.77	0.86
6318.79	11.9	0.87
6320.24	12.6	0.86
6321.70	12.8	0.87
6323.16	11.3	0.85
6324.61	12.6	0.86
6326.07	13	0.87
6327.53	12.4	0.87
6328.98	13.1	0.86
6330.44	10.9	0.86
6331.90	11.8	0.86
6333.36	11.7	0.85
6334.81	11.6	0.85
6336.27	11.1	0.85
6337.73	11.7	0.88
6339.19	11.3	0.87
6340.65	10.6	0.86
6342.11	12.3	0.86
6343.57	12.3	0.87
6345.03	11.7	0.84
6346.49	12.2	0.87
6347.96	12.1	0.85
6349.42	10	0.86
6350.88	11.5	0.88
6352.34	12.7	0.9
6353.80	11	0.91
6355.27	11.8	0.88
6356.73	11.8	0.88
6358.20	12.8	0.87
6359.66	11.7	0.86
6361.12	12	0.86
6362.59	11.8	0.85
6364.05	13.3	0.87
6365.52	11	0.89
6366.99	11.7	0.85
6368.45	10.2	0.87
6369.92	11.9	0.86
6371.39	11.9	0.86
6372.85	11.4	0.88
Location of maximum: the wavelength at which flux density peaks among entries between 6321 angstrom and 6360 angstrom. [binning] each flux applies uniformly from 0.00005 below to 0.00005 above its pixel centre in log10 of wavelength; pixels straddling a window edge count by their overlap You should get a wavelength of 6328.98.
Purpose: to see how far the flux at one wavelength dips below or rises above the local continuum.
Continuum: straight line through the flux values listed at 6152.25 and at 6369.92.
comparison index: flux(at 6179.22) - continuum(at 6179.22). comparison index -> -1.9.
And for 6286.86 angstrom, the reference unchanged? -1.0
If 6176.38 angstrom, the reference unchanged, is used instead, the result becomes -1.8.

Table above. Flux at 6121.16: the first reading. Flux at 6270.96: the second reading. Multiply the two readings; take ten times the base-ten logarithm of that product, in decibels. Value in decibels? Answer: 21.9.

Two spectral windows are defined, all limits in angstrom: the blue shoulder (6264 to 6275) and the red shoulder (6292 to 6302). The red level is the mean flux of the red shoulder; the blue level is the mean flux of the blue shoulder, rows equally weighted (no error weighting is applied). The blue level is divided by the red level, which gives 0.90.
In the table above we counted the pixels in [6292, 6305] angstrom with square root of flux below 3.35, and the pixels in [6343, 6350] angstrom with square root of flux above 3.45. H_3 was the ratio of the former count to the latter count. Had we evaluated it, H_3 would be 0.67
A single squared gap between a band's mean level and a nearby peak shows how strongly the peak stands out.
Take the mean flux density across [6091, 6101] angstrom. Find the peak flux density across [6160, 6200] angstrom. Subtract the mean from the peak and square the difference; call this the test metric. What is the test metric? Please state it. 1.1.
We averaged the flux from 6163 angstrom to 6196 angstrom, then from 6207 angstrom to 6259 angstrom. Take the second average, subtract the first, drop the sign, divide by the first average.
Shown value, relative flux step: 0.010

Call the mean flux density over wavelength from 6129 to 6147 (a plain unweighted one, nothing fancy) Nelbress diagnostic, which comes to 11.9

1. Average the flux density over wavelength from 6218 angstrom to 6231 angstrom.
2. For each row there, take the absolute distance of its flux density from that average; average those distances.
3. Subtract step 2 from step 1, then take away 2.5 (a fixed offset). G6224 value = 8.3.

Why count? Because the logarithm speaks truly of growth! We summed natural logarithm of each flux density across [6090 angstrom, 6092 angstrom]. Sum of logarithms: 5.14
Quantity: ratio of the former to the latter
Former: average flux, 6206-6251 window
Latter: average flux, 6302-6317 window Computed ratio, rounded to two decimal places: 0.96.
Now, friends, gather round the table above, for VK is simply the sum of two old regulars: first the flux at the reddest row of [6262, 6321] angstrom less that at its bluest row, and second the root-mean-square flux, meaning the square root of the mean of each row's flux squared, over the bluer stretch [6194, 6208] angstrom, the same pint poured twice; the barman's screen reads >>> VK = 14.2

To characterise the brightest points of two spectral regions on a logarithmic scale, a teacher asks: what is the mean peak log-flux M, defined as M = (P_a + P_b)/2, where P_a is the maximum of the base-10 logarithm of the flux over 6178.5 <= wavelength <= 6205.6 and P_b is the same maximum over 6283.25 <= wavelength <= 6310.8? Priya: 1.16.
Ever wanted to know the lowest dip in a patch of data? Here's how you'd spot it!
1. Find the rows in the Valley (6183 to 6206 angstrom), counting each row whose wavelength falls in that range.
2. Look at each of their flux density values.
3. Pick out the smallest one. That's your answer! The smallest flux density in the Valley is 10.1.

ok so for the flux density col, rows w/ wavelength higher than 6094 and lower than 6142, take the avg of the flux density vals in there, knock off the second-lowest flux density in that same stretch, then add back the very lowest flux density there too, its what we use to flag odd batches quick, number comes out 10.0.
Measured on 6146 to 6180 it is 11.3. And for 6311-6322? 11.2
